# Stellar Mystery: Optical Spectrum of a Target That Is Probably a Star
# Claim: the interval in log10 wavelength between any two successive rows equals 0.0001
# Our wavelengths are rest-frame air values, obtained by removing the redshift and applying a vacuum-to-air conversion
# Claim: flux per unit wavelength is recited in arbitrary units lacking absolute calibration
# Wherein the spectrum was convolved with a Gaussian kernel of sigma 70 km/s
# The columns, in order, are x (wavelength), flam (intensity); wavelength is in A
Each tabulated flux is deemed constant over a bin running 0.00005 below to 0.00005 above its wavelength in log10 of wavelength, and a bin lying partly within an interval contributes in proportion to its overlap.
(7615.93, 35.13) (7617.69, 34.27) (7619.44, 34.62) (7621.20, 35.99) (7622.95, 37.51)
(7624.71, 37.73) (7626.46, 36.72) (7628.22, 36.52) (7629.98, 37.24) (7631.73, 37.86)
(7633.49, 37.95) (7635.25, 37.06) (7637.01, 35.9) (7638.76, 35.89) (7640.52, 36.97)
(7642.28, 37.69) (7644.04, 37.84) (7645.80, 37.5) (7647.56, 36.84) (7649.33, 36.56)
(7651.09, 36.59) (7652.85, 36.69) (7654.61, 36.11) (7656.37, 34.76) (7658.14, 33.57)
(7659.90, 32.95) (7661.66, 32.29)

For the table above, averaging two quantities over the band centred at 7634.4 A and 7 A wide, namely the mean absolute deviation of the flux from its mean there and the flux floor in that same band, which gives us 18.3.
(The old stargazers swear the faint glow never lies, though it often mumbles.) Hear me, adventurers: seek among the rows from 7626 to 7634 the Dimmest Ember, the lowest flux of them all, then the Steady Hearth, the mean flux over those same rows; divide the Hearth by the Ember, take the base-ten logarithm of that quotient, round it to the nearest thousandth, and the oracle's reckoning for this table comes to 0.009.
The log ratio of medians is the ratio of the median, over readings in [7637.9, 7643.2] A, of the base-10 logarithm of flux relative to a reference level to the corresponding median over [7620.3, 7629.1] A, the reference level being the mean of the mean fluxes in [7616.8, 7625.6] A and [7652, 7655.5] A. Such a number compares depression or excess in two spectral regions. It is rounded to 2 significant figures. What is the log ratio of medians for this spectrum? 1.5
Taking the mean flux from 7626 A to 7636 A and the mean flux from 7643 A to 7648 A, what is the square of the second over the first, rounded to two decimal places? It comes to 1.01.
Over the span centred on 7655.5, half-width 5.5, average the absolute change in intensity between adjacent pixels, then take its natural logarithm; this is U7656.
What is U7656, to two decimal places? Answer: -0.26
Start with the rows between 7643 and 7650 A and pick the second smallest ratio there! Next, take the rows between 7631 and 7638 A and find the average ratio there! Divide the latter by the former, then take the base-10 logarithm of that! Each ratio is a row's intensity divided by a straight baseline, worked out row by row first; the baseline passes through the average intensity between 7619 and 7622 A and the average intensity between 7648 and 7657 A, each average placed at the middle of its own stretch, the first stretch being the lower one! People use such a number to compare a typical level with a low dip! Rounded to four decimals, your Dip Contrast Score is 0.0083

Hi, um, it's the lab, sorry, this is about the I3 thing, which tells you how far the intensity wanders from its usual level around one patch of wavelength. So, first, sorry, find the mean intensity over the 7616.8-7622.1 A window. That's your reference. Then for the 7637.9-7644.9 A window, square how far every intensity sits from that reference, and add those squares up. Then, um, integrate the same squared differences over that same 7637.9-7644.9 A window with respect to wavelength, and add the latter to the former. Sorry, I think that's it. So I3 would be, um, 57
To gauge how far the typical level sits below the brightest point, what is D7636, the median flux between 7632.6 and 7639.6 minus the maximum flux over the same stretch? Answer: -1.47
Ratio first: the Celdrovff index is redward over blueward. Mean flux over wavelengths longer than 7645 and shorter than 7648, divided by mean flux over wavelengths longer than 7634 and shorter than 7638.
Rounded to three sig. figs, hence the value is 1.02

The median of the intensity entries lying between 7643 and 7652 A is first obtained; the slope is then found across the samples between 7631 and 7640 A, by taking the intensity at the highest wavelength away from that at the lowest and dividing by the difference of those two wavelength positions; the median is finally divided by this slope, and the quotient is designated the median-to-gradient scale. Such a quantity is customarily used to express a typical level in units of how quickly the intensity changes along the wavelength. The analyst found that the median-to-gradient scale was -131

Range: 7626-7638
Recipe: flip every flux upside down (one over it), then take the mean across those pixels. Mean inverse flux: 0.0270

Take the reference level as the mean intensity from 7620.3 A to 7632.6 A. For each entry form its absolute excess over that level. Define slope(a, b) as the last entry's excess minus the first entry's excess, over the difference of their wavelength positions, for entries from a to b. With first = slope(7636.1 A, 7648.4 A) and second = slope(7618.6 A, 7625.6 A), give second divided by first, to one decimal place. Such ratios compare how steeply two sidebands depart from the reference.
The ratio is 3.9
